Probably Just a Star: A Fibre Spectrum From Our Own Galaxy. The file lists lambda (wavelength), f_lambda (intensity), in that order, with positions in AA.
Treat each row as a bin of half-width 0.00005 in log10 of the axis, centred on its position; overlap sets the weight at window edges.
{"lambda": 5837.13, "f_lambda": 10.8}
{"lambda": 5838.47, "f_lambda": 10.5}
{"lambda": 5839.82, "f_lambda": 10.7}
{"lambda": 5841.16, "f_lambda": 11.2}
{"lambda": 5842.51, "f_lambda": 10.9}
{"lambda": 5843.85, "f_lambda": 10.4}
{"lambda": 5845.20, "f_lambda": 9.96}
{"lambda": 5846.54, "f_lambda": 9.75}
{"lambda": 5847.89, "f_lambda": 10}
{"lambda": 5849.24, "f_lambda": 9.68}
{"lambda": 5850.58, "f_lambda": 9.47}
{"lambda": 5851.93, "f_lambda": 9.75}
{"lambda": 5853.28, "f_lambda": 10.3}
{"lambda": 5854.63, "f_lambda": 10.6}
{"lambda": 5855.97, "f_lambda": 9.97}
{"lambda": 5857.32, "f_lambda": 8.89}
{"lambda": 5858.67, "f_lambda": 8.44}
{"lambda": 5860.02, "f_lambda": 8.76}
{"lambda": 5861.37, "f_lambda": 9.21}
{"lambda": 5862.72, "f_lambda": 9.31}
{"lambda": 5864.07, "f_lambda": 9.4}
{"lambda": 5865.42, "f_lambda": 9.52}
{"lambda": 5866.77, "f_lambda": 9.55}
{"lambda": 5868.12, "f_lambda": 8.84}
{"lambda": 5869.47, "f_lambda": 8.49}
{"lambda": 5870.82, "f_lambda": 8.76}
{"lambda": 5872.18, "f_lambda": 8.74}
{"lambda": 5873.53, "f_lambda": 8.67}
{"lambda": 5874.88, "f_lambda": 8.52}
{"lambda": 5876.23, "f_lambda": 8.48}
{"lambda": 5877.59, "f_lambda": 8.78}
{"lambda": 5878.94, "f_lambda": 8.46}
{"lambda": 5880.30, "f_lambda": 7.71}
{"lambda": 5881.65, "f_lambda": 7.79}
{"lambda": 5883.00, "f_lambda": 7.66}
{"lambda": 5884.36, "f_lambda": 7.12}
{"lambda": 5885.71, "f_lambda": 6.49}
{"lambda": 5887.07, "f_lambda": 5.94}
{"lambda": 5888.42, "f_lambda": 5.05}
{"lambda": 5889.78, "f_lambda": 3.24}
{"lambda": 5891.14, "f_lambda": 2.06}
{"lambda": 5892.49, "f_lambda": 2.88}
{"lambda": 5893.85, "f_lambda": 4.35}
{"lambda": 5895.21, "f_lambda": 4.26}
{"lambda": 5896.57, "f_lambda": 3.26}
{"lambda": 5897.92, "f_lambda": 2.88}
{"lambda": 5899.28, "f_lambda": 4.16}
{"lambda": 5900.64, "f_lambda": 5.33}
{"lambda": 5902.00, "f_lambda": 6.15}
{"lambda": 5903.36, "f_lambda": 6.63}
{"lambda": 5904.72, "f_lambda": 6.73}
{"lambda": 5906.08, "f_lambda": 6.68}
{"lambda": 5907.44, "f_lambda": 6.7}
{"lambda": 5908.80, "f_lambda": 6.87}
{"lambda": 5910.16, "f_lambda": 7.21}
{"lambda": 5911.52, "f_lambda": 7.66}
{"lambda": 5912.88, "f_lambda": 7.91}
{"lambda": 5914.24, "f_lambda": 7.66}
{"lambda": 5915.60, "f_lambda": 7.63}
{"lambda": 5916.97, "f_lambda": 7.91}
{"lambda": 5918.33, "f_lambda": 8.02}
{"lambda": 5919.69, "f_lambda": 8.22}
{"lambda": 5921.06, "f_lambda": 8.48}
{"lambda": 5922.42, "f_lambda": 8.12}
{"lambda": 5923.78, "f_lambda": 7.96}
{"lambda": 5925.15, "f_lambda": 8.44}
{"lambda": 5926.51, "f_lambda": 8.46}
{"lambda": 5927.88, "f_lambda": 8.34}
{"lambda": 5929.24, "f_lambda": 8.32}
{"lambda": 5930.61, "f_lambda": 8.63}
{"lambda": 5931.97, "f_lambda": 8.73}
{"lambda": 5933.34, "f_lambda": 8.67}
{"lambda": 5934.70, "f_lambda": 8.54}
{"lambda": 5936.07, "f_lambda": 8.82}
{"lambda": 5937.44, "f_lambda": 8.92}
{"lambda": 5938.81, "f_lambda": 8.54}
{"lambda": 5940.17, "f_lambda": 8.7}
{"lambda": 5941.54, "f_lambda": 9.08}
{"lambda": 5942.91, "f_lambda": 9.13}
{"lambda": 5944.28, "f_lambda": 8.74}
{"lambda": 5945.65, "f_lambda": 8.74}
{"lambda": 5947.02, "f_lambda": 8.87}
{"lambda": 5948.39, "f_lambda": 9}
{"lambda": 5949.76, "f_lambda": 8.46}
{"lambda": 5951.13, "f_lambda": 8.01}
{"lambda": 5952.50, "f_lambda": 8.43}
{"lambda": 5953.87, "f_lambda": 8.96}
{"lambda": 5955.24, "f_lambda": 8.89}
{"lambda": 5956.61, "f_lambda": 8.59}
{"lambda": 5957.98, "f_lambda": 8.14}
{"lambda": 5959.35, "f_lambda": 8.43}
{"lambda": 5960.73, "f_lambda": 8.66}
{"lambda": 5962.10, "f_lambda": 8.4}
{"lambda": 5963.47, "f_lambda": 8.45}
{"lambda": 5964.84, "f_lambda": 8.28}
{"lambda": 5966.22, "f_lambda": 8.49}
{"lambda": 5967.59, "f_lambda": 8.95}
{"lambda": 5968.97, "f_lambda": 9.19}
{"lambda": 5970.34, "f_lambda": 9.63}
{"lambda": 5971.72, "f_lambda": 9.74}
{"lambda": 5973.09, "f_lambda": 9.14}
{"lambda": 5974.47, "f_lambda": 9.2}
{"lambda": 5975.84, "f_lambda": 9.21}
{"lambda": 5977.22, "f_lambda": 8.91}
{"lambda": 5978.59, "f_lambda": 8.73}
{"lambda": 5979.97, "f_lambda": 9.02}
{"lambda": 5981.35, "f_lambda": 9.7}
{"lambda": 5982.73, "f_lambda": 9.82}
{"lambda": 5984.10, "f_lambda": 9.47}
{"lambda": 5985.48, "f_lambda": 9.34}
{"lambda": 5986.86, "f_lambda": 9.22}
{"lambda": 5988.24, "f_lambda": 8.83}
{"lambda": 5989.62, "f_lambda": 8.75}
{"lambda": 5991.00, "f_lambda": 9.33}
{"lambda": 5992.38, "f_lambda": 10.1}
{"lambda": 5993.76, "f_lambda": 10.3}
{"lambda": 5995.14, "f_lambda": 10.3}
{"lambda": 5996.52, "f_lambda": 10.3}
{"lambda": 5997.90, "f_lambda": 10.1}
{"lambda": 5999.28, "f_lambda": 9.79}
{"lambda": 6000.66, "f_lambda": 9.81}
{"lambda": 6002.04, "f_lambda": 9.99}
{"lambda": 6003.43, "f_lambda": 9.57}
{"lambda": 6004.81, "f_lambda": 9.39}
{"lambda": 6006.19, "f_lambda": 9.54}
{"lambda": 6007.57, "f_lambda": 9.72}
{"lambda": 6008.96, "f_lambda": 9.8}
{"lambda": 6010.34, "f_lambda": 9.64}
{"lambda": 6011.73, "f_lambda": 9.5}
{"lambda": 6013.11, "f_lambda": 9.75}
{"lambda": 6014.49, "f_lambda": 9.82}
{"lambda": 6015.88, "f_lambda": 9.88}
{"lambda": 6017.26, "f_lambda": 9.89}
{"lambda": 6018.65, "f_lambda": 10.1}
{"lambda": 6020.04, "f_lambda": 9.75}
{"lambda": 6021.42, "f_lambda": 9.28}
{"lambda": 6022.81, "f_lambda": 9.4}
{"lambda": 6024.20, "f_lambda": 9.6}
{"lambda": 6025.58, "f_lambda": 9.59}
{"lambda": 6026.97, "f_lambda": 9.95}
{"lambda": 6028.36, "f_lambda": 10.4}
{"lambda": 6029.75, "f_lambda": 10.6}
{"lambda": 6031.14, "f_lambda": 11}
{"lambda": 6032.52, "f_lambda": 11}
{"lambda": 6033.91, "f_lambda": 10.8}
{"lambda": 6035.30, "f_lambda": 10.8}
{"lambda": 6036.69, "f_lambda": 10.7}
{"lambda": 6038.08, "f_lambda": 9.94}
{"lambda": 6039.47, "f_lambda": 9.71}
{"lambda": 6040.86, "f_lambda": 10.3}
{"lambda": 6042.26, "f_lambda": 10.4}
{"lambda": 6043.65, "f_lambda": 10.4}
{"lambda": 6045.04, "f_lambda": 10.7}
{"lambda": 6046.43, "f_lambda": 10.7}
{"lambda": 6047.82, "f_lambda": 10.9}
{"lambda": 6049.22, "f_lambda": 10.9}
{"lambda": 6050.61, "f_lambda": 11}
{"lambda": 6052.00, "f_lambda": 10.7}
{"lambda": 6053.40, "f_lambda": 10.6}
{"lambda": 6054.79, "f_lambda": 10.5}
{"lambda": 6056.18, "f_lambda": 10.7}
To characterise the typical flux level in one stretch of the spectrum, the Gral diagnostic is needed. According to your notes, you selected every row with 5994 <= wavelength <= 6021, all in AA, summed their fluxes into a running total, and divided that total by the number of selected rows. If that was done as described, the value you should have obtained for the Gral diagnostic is 9.8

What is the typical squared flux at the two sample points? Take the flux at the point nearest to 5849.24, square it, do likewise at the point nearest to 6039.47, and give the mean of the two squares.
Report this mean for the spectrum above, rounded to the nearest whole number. 94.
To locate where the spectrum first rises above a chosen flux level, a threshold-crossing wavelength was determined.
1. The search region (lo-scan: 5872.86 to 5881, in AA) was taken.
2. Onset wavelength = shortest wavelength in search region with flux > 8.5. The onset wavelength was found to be 5873.53 AA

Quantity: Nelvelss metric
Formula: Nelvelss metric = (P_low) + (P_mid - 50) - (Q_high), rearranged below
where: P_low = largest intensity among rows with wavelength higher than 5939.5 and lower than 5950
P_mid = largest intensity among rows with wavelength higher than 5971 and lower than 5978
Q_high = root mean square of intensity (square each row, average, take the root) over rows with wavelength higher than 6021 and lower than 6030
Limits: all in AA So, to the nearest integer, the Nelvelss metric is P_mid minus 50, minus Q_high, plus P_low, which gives -41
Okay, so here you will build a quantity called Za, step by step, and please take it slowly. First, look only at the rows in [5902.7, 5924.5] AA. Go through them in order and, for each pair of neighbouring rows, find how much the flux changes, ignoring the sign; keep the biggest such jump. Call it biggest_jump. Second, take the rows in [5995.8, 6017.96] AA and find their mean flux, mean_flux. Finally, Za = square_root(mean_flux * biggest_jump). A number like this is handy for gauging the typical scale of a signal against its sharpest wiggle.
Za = 2.1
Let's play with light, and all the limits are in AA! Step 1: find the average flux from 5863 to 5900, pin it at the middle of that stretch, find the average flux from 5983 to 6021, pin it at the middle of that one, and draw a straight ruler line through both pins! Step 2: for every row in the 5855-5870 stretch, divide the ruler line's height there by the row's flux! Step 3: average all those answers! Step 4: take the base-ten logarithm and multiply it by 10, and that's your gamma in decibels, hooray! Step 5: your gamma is -1.6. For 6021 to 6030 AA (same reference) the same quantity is 0.2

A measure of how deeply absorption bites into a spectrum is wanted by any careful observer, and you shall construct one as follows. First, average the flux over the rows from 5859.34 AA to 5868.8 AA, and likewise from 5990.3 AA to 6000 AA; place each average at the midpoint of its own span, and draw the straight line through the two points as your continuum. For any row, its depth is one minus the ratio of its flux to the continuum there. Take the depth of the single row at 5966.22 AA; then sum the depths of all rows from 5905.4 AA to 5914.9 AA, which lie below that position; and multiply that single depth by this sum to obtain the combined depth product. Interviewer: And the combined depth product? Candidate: 0.23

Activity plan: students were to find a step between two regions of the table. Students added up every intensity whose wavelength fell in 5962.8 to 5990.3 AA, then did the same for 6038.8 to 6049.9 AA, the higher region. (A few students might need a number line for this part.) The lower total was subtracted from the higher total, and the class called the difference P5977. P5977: -98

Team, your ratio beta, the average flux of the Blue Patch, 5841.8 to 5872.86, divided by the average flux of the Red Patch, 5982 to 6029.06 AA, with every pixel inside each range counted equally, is 0.980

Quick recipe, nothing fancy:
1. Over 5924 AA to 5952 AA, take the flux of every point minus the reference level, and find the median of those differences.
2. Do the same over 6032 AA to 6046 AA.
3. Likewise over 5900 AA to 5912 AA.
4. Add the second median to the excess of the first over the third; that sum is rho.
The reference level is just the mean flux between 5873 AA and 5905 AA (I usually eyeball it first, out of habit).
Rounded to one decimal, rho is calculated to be 6.6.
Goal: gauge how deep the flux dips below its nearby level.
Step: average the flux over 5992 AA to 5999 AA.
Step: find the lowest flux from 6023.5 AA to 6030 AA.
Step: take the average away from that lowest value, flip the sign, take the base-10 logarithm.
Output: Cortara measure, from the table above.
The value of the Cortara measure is -0.2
